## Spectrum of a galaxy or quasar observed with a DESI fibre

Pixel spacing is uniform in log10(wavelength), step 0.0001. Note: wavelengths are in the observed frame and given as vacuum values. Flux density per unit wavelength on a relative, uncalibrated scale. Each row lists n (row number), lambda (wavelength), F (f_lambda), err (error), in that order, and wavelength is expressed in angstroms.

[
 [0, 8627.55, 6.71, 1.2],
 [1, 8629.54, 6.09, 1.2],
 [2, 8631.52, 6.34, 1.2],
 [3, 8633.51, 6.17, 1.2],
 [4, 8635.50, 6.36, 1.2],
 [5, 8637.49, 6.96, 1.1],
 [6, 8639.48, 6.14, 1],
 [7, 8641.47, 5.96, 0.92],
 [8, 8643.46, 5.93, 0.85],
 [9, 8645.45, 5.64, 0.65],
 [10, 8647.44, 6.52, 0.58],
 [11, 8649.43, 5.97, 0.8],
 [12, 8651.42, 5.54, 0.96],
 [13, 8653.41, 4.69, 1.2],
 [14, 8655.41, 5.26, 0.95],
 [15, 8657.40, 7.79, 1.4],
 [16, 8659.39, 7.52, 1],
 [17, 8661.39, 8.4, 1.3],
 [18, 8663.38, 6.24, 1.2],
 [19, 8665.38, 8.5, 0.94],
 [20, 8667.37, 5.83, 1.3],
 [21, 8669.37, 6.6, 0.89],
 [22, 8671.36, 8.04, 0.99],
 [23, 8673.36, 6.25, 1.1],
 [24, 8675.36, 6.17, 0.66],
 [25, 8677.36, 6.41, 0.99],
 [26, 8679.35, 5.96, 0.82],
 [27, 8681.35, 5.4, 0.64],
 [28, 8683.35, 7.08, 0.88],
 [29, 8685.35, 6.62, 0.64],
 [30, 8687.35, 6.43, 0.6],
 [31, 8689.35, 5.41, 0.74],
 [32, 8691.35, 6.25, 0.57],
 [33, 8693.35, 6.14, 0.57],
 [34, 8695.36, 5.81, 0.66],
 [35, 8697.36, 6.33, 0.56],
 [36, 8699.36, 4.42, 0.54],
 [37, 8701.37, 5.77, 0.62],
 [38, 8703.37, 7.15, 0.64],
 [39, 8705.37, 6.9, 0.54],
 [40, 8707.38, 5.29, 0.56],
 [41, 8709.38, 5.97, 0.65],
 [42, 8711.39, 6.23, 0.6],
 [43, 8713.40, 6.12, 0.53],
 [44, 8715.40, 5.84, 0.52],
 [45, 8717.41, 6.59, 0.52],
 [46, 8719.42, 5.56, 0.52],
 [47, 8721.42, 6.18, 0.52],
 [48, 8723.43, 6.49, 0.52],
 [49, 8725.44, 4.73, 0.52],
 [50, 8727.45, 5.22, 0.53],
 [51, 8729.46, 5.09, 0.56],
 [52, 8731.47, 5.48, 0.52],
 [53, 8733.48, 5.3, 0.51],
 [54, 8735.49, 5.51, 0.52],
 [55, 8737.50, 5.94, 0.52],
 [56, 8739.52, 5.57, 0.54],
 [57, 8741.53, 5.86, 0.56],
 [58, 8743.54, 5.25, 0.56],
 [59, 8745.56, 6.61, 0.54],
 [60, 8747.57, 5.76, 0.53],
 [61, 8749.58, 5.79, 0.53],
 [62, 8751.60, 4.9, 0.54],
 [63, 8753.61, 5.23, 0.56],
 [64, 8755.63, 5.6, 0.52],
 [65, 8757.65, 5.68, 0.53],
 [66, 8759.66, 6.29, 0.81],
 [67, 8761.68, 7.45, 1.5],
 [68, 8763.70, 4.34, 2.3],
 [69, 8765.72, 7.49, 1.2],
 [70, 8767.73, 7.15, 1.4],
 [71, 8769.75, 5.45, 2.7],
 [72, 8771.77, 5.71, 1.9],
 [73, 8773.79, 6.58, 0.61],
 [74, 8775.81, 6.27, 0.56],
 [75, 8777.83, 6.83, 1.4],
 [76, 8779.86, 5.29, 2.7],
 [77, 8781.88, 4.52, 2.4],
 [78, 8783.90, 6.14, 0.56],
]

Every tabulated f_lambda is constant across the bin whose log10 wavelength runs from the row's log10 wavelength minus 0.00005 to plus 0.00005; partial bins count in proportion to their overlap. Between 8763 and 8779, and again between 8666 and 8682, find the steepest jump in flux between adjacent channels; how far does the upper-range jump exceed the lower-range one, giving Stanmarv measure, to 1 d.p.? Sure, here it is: 1.4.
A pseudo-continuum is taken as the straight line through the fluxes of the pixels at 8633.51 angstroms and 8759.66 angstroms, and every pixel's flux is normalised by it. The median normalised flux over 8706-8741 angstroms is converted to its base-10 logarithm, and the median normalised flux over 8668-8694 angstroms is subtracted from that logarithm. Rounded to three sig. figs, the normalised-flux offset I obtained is -1.06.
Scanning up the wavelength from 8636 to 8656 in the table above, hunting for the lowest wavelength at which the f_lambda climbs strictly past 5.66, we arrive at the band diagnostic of 8637.49 angstroms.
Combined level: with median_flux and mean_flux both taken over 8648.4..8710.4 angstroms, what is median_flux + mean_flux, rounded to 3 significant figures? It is 12.6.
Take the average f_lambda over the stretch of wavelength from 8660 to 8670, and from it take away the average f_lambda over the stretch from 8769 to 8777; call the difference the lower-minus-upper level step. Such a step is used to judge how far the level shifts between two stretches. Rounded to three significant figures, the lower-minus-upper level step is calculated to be 1.11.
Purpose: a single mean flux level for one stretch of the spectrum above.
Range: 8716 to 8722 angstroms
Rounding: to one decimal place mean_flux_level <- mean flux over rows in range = 6.1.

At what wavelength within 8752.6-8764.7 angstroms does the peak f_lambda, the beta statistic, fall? 8761.68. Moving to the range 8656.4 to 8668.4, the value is 8665.38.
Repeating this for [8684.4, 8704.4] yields 8703.37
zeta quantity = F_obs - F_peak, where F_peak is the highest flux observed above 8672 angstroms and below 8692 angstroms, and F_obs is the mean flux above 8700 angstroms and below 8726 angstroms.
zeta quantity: -1.0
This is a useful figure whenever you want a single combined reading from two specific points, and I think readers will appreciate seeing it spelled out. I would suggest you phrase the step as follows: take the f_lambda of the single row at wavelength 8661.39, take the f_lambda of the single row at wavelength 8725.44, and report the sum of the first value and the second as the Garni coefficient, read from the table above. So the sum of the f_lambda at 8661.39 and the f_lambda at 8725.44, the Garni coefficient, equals 13.1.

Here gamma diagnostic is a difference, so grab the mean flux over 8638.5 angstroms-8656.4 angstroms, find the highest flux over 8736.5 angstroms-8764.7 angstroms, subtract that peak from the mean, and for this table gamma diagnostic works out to -1.7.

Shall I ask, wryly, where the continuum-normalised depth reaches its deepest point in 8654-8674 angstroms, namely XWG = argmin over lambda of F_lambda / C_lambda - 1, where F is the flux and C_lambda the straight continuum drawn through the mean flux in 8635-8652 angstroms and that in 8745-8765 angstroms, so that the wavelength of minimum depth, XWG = 8655.41 angstroms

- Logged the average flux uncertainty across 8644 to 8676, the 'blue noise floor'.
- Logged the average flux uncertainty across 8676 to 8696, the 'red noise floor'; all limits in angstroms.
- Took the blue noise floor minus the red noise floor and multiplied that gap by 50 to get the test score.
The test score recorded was 14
